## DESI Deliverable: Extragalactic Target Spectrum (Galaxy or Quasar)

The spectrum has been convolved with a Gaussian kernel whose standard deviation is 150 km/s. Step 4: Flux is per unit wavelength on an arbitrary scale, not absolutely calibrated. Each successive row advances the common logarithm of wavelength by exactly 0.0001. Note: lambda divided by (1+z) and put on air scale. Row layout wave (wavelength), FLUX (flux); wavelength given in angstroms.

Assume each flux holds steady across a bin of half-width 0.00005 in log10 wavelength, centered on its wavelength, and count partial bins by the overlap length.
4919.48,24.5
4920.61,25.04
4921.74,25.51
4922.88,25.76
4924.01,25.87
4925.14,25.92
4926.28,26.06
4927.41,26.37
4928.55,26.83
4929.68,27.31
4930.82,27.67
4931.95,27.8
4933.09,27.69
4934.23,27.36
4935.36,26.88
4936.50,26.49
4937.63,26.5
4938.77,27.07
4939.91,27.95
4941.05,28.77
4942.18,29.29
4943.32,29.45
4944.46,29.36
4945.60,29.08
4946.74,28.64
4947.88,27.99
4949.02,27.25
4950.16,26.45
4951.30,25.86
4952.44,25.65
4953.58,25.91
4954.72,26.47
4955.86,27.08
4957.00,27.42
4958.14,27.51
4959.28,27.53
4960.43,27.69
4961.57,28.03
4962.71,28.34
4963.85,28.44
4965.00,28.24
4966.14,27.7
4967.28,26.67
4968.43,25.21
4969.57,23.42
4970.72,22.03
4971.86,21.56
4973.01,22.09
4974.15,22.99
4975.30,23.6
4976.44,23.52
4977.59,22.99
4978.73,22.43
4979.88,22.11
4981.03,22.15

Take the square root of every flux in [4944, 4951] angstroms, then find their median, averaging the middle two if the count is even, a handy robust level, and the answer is 5.32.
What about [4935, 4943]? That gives 5.20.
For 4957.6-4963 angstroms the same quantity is 5.26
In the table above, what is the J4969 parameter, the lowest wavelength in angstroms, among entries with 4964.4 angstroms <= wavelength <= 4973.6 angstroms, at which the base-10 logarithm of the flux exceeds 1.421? 4965.00 angstroms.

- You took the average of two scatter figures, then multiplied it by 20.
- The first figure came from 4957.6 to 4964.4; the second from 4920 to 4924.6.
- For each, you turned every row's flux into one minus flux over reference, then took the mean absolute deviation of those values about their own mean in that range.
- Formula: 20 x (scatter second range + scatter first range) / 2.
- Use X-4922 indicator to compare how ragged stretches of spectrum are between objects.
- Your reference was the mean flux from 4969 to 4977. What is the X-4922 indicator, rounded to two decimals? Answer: 0.27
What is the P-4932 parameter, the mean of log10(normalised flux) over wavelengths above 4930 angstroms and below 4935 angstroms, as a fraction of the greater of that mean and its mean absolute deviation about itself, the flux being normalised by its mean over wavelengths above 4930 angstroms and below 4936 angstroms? 1.0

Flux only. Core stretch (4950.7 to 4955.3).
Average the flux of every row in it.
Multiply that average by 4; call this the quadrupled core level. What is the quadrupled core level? 104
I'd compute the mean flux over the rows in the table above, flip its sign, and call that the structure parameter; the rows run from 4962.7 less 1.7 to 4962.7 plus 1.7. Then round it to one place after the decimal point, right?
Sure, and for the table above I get -28.3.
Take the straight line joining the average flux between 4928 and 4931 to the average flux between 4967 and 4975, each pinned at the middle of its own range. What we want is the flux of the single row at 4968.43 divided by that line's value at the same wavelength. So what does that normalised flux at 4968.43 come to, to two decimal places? 1.07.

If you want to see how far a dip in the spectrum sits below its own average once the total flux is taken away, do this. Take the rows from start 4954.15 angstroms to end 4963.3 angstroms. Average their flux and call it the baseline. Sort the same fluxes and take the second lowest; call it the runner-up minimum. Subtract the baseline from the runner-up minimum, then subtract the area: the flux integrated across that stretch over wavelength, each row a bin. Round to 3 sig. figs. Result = -252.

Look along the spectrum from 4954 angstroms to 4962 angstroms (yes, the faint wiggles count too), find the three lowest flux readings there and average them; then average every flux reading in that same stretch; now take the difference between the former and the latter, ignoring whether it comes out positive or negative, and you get 0.4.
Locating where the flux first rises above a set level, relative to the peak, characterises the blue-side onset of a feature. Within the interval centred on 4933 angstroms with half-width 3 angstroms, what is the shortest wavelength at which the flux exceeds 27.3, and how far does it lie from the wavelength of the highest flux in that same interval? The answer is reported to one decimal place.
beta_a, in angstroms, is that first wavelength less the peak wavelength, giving -1.1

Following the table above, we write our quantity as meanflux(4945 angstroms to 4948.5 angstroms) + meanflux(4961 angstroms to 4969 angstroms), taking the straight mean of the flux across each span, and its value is 56.1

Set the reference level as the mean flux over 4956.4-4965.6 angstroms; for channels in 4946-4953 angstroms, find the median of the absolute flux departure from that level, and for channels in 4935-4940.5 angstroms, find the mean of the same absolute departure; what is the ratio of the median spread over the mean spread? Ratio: 1.2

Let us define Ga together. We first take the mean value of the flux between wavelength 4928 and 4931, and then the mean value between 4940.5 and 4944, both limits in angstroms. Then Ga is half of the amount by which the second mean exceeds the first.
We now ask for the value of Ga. 1.0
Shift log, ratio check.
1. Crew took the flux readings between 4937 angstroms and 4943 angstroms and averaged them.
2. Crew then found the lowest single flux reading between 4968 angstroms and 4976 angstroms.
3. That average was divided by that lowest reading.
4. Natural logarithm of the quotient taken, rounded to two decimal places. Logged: 0.26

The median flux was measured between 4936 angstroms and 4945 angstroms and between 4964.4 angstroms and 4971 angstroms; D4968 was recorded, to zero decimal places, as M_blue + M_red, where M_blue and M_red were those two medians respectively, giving 54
